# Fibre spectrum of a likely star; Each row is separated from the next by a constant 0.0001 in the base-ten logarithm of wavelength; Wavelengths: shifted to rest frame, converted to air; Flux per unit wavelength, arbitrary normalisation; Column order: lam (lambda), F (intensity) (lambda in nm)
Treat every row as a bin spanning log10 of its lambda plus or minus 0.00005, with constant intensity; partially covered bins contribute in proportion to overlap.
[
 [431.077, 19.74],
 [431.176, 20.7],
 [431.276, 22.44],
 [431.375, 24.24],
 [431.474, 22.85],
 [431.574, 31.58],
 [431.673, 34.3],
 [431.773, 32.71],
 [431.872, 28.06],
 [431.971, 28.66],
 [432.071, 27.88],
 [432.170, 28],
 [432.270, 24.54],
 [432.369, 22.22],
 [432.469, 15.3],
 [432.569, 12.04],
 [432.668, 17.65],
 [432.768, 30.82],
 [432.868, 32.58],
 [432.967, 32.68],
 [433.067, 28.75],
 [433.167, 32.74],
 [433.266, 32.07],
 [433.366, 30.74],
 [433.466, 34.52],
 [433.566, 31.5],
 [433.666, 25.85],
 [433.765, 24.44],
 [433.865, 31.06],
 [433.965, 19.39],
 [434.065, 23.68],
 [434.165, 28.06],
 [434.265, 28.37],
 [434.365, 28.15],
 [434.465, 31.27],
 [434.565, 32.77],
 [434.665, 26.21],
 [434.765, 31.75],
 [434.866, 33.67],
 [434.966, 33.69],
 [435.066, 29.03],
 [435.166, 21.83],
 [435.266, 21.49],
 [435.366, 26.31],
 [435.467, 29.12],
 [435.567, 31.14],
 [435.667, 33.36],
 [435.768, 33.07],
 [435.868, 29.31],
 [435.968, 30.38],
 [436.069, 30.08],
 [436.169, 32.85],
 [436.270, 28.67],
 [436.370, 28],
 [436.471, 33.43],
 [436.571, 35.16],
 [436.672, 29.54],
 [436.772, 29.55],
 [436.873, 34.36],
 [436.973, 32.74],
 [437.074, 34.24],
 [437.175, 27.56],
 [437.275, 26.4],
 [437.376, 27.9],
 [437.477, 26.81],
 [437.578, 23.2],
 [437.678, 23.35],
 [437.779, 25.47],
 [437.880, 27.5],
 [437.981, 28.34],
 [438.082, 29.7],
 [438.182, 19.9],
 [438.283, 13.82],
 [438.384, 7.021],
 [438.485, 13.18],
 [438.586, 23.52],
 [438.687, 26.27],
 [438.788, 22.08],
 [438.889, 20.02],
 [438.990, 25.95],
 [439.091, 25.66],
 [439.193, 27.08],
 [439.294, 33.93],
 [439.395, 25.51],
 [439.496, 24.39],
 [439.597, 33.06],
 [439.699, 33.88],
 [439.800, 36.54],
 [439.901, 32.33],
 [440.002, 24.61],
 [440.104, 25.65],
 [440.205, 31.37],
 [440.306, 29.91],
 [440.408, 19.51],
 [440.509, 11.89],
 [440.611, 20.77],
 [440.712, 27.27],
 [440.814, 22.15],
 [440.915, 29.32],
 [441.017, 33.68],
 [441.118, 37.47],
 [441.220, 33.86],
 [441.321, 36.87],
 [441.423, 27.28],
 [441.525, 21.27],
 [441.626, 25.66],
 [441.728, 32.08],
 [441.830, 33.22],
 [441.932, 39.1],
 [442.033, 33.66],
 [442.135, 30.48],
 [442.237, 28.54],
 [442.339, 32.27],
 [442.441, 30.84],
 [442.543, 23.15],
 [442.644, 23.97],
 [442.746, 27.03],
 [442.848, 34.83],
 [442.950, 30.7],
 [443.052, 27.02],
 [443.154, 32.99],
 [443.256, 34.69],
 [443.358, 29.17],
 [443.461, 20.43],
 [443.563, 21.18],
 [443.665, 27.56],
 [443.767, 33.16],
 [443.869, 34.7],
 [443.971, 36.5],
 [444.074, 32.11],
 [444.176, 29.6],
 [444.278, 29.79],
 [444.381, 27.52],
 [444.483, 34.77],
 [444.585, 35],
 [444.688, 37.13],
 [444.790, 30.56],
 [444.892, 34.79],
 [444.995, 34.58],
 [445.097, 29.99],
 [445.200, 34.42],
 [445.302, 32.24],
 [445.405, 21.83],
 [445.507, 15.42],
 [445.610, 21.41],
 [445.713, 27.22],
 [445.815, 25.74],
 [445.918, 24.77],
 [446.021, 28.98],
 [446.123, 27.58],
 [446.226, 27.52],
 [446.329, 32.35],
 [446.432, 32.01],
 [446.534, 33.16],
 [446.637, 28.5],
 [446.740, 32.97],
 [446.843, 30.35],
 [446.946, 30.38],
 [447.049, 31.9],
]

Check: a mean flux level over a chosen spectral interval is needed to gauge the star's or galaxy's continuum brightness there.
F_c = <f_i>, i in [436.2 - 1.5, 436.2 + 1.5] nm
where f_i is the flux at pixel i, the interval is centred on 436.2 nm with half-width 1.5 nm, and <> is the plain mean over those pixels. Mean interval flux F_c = 29.6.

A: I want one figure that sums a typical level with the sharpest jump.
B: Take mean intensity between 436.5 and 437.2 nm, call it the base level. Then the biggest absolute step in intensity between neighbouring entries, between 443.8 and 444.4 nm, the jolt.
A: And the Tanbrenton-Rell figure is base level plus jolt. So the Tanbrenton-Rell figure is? 36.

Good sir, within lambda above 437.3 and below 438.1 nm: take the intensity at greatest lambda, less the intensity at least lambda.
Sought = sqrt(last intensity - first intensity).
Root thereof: 1.3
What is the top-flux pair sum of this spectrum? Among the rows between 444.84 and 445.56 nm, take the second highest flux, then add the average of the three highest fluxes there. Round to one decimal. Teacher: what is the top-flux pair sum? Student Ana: 69.2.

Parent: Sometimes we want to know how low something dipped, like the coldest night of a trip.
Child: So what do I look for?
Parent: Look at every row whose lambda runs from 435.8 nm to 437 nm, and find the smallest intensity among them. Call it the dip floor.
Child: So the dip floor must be 28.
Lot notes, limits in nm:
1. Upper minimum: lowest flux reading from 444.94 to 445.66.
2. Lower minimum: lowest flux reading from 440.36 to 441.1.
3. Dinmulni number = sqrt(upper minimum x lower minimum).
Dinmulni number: 14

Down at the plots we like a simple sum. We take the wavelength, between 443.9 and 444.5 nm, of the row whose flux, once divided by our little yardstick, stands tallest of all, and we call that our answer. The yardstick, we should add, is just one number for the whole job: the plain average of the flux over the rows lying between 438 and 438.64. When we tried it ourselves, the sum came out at 443.971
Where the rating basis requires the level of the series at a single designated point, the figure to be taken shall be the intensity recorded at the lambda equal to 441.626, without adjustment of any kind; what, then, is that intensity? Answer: 25.66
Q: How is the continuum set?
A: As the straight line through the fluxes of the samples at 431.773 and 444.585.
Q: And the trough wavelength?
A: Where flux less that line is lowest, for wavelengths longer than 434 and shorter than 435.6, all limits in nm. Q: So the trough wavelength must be 435.266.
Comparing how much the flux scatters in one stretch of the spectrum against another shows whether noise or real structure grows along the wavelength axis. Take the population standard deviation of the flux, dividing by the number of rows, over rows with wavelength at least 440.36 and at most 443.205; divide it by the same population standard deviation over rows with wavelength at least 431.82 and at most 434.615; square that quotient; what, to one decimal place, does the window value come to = 1.2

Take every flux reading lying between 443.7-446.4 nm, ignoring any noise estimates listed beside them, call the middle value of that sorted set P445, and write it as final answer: 30.3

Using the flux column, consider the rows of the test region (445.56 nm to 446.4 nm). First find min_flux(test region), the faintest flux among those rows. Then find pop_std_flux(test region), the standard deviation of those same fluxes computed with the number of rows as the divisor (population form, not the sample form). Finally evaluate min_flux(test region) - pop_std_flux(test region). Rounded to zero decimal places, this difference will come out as 18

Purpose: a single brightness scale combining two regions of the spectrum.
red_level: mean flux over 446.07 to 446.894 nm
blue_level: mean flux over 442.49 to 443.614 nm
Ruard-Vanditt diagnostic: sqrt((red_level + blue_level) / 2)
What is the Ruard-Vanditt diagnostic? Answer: 5.40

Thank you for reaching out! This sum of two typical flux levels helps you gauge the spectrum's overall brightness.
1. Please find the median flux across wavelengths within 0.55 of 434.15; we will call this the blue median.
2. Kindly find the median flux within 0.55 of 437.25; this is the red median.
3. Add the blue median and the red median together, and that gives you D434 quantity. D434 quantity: 55.6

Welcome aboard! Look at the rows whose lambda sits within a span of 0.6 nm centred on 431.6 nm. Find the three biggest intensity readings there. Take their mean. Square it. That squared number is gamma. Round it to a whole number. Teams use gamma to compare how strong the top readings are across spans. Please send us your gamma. 1080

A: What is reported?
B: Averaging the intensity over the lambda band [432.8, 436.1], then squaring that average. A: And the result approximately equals 862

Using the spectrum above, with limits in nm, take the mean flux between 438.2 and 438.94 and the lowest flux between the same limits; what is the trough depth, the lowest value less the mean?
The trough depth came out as -11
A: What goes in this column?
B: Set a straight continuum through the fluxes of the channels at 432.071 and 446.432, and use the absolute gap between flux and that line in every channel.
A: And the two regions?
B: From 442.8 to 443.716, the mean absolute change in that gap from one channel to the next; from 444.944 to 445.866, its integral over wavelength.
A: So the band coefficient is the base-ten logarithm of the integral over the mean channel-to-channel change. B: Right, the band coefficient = 0.20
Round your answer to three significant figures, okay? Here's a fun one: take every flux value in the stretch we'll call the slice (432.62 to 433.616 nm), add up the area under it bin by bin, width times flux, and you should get 30.3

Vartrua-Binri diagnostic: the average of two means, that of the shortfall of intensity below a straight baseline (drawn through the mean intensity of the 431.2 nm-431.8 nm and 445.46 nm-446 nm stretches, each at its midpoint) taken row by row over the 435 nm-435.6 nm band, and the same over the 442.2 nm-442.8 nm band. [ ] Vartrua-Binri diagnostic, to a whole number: -2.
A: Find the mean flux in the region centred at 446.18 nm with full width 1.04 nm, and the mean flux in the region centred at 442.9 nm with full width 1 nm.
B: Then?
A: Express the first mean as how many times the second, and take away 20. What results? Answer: -19.02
